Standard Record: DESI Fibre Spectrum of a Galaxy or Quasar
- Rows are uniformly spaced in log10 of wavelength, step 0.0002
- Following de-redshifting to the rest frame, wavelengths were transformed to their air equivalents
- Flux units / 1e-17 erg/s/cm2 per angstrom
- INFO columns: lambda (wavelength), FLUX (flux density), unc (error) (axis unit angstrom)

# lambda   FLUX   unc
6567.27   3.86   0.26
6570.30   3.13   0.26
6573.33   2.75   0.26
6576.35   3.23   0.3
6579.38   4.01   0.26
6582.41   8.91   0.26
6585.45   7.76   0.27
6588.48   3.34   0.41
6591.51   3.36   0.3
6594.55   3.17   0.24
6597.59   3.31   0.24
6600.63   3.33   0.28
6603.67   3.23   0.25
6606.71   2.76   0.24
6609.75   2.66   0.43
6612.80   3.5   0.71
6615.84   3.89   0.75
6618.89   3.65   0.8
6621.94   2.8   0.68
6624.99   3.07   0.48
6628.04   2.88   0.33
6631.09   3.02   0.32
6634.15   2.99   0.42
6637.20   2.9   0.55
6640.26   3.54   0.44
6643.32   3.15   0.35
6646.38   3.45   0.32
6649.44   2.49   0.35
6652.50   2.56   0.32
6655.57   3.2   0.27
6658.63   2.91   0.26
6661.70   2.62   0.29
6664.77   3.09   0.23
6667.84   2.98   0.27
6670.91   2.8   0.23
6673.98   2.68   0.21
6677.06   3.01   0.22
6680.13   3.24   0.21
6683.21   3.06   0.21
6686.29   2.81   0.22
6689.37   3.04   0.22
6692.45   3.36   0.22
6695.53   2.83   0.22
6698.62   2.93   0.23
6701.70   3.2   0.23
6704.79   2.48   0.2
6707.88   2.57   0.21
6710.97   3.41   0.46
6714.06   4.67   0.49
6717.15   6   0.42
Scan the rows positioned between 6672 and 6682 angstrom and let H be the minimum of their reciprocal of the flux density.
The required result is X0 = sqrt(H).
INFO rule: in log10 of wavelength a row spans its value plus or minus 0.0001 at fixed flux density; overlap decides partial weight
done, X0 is 0.56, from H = 0.309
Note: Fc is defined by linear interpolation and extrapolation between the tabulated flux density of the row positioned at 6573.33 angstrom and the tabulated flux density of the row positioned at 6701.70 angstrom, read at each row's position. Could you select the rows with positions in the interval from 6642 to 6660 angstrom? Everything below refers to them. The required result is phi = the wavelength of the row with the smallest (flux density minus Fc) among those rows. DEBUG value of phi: 6649.44 angstrom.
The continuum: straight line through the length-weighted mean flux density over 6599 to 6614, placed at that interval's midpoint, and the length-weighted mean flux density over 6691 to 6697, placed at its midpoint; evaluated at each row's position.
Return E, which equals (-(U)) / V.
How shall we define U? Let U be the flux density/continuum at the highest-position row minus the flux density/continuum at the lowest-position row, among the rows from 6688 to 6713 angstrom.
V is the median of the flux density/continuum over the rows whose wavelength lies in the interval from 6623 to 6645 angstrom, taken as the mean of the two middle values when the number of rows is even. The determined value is -0.12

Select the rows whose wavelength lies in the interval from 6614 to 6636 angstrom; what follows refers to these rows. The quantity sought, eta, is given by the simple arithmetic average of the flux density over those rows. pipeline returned 3.19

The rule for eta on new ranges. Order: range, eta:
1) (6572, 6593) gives 4.77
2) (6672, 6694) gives 3.03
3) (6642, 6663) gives 2.91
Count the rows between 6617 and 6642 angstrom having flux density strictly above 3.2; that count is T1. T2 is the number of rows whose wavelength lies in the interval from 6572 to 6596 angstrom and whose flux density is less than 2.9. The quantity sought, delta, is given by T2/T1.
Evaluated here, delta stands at 0.5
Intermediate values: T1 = 2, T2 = 1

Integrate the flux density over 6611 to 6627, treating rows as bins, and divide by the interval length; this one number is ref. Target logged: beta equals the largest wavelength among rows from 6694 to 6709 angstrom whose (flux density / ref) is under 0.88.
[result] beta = 6707.88 angstrom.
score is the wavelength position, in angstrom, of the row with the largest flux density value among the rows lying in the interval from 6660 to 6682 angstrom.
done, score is 6680.13 angstrom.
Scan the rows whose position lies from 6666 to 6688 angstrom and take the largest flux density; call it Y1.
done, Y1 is 3.24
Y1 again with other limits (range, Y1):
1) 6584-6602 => 7.76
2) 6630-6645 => 3.54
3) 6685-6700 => 3.36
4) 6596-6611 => 3.33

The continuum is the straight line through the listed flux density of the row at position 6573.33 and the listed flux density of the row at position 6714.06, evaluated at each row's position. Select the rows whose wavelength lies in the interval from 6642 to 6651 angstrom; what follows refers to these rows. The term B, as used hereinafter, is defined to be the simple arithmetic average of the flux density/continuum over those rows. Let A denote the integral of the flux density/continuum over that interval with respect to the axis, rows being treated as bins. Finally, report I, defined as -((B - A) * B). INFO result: 5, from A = 7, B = 0.81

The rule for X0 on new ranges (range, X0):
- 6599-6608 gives 0.55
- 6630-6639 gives 0.58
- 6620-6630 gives 0.57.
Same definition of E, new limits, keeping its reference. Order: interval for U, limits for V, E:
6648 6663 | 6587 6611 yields -0.04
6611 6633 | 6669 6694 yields 0.16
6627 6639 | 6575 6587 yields 0.00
